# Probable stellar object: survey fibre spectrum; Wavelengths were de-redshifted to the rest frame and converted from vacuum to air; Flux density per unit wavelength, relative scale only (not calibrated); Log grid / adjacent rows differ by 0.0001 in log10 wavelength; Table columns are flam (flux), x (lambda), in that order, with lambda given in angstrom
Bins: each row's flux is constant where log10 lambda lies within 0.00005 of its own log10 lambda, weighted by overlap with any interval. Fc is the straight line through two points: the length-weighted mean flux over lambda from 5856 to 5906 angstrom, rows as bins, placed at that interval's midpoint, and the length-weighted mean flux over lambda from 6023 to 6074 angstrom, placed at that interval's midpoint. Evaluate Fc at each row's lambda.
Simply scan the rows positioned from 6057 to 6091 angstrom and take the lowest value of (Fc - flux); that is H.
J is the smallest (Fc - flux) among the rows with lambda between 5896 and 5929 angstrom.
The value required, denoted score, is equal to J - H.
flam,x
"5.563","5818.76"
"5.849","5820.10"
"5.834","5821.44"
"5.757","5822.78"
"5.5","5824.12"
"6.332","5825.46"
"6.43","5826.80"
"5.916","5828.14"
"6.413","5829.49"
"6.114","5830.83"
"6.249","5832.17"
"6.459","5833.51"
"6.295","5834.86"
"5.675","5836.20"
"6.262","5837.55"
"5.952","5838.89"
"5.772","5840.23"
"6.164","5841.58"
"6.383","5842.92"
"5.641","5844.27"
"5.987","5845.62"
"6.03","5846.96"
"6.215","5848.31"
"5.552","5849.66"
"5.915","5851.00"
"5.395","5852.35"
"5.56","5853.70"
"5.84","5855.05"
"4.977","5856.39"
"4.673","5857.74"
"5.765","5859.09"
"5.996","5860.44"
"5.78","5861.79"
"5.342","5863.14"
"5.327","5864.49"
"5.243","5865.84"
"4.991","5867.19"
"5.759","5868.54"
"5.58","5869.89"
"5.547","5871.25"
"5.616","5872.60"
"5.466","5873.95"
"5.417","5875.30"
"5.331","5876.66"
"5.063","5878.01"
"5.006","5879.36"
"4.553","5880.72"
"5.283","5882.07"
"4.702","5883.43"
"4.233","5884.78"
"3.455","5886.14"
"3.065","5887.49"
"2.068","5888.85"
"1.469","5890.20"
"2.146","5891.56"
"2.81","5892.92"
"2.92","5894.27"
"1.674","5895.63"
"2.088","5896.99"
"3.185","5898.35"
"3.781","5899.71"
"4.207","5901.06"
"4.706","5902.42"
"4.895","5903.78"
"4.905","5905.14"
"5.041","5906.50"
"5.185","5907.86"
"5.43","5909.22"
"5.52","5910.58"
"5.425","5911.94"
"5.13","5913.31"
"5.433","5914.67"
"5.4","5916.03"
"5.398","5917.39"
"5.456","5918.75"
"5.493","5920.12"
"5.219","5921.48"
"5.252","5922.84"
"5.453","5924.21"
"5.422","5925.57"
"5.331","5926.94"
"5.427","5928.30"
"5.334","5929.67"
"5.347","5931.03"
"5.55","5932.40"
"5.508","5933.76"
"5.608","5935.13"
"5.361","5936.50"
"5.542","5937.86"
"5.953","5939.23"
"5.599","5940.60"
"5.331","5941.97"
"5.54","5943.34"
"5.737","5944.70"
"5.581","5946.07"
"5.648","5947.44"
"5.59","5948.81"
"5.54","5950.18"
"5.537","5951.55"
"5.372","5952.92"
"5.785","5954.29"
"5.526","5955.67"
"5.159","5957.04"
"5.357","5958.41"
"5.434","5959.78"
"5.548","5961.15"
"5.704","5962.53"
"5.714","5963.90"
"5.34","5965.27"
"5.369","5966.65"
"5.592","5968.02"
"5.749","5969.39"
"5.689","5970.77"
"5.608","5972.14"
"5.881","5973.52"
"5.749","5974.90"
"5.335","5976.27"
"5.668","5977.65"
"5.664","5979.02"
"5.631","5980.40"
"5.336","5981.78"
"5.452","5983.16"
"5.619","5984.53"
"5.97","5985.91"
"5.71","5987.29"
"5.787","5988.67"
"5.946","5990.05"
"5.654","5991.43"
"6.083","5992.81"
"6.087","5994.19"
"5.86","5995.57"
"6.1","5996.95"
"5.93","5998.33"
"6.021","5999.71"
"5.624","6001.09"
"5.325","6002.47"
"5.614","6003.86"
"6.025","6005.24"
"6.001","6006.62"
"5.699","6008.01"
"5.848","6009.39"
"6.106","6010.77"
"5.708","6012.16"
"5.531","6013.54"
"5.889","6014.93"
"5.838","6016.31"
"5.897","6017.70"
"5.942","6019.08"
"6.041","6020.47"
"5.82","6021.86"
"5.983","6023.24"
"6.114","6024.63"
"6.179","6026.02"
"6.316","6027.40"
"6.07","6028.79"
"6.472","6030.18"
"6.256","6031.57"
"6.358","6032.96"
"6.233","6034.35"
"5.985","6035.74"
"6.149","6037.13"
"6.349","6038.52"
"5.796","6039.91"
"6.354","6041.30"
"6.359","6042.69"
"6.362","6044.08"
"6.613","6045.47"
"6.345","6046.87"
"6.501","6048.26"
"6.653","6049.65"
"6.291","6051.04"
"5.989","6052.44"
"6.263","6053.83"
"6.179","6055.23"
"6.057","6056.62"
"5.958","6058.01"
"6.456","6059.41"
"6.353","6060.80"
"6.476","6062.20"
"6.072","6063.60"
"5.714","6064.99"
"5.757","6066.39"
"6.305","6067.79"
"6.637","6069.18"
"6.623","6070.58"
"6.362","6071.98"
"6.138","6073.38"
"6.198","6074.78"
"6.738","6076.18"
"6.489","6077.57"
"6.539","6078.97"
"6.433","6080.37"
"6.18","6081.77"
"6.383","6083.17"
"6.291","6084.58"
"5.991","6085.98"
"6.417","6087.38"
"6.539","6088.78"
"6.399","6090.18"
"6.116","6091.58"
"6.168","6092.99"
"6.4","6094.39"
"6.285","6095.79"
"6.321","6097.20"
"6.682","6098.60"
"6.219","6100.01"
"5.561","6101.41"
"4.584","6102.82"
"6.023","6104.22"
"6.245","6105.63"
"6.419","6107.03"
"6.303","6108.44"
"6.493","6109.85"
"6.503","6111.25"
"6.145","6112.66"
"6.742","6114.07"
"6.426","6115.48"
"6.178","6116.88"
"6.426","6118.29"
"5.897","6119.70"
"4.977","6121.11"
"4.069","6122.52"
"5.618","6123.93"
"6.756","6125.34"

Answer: -0.6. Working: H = -0.2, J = -0.8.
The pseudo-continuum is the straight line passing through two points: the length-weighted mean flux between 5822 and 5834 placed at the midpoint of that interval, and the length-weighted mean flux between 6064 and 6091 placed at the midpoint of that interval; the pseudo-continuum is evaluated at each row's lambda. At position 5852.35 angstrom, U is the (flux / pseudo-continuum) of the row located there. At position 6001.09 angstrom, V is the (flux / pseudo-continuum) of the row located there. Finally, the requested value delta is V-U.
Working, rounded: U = 0.88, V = 0.90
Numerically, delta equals 0.02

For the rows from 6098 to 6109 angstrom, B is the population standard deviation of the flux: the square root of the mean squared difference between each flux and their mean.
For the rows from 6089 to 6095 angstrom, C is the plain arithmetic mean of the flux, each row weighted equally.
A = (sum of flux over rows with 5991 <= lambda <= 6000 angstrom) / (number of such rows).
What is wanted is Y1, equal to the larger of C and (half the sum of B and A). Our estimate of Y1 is 6.3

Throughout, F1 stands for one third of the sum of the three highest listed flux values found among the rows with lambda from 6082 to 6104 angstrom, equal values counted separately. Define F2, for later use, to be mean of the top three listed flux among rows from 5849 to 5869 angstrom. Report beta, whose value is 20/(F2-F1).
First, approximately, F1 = 6.5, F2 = 5.9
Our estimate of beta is -32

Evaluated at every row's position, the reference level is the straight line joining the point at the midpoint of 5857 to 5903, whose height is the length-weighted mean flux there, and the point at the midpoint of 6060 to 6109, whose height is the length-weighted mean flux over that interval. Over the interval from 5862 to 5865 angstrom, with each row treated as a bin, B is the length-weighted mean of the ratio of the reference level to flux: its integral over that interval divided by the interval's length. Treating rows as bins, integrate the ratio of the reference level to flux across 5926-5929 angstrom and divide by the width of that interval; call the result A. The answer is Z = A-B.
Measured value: 0.11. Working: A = 0.89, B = 0.78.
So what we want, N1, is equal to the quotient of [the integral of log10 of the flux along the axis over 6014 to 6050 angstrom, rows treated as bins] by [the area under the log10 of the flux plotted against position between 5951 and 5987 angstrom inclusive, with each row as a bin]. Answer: 1.06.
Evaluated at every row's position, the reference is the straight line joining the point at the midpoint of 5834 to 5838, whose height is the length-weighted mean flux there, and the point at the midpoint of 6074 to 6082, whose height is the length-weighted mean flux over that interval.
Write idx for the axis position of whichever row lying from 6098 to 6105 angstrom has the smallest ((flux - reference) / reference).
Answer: 6102.82 angstrom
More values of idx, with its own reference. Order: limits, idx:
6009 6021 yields 6013.54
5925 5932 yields 5929.67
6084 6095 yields 6085.98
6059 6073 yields 6064.99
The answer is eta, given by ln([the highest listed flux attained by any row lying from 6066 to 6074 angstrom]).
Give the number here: 1.89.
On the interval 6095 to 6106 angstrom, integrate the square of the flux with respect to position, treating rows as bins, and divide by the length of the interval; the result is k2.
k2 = 36.2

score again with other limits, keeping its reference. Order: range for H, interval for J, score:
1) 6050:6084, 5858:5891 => -1.6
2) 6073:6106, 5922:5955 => -0.7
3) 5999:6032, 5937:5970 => -0.5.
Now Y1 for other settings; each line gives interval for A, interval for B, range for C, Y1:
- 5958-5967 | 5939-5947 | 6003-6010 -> 5.8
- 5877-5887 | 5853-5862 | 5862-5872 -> 5.4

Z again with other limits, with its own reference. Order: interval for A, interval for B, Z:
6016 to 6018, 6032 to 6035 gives 0.04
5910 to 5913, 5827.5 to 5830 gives 0.22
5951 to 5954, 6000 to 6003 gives -0.07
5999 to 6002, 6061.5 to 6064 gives -0.01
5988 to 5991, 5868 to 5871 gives 0.16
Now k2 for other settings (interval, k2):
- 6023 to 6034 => 38.8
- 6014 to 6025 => 35.1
